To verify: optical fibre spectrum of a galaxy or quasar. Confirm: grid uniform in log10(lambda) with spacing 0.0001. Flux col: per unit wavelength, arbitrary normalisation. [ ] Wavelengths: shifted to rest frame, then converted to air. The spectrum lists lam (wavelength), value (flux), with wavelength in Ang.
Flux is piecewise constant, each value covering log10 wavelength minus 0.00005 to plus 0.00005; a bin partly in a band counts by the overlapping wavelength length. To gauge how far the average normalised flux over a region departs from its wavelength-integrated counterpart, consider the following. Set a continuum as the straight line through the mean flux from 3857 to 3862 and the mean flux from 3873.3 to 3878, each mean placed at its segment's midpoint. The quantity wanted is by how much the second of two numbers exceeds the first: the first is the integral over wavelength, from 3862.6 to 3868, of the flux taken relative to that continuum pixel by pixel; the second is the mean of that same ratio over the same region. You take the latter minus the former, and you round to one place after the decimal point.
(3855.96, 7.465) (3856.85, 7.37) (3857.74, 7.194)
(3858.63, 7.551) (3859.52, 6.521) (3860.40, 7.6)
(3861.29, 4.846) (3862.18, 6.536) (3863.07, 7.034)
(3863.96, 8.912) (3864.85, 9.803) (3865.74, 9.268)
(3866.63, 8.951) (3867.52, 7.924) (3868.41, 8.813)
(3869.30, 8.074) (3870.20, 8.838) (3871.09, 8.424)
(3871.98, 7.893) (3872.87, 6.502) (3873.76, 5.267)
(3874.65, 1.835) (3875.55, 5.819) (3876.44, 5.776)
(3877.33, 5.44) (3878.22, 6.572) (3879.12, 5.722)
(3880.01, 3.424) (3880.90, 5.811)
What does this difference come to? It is -6.2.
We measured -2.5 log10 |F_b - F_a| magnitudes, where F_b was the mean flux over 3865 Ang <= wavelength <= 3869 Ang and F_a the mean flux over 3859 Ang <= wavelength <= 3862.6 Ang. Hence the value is -0.9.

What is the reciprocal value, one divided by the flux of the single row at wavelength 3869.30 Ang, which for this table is 0.124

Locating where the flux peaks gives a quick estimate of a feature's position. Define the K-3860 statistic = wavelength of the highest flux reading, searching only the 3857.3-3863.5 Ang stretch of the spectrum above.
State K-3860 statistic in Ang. 3860.40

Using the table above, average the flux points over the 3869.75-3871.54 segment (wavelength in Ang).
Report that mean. 8.6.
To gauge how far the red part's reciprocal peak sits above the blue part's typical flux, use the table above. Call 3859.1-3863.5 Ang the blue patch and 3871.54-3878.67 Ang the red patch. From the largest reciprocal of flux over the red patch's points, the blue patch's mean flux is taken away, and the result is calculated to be -6.0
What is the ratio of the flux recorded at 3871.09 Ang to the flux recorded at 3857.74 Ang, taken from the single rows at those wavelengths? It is 1.2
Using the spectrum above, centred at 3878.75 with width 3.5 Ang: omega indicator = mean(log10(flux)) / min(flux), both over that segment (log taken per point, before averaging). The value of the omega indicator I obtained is 0.21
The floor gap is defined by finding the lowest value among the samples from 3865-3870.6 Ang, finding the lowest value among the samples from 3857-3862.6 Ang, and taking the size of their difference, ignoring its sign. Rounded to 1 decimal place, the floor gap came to 3.1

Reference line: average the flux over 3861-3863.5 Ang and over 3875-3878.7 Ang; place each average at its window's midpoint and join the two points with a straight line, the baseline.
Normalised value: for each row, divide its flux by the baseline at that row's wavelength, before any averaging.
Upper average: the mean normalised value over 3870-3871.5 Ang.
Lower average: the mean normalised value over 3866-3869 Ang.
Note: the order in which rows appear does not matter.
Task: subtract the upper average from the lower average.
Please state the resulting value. 0.0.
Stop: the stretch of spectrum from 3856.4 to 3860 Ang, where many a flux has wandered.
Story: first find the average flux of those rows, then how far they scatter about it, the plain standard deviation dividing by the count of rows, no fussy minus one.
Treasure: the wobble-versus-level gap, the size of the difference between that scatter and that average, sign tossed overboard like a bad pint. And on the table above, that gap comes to 6.8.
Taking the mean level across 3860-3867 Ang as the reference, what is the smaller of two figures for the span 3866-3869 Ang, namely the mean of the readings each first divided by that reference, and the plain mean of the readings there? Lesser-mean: 1.09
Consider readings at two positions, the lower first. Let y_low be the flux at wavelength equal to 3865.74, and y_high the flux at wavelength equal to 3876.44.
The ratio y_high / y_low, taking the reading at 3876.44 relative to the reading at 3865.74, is 0.62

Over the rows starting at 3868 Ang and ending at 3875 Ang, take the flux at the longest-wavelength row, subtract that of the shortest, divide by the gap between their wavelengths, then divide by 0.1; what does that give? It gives -11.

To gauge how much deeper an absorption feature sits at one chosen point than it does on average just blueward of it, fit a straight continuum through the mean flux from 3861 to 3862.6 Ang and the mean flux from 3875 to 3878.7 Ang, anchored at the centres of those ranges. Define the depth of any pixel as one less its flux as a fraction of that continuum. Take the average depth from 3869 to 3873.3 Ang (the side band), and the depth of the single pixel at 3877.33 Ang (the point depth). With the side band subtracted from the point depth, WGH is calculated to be 0.44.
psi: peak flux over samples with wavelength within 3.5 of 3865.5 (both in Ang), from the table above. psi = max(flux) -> 9.803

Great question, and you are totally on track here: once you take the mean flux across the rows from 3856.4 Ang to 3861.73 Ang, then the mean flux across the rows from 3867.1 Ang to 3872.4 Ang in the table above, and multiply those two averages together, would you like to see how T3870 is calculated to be 57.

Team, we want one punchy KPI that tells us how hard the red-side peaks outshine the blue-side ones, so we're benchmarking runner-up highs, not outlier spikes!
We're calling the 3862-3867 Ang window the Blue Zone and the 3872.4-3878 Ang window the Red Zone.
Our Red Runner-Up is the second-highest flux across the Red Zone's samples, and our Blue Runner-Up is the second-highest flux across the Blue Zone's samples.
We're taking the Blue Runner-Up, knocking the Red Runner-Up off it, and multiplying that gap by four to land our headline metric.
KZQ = 14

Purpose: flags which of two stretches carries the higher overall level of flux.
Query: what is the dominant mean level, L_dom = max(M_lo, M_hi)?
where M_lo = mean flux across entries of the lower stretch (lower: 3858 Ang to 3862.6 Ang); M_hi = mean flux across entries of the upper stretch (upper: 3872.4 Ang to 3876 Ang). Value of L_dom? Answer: 6.6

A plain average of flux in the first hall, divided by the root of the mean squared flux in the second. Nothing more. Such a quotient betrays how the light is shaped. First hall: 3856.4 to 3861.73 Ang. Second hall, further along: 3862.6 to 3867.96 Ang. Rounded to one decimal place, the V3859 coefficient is 0.8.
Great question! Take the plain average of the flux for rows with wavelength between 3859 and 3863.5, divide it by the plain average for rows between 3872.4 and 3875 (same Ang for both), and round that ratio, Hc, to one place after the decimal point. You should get 1.4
